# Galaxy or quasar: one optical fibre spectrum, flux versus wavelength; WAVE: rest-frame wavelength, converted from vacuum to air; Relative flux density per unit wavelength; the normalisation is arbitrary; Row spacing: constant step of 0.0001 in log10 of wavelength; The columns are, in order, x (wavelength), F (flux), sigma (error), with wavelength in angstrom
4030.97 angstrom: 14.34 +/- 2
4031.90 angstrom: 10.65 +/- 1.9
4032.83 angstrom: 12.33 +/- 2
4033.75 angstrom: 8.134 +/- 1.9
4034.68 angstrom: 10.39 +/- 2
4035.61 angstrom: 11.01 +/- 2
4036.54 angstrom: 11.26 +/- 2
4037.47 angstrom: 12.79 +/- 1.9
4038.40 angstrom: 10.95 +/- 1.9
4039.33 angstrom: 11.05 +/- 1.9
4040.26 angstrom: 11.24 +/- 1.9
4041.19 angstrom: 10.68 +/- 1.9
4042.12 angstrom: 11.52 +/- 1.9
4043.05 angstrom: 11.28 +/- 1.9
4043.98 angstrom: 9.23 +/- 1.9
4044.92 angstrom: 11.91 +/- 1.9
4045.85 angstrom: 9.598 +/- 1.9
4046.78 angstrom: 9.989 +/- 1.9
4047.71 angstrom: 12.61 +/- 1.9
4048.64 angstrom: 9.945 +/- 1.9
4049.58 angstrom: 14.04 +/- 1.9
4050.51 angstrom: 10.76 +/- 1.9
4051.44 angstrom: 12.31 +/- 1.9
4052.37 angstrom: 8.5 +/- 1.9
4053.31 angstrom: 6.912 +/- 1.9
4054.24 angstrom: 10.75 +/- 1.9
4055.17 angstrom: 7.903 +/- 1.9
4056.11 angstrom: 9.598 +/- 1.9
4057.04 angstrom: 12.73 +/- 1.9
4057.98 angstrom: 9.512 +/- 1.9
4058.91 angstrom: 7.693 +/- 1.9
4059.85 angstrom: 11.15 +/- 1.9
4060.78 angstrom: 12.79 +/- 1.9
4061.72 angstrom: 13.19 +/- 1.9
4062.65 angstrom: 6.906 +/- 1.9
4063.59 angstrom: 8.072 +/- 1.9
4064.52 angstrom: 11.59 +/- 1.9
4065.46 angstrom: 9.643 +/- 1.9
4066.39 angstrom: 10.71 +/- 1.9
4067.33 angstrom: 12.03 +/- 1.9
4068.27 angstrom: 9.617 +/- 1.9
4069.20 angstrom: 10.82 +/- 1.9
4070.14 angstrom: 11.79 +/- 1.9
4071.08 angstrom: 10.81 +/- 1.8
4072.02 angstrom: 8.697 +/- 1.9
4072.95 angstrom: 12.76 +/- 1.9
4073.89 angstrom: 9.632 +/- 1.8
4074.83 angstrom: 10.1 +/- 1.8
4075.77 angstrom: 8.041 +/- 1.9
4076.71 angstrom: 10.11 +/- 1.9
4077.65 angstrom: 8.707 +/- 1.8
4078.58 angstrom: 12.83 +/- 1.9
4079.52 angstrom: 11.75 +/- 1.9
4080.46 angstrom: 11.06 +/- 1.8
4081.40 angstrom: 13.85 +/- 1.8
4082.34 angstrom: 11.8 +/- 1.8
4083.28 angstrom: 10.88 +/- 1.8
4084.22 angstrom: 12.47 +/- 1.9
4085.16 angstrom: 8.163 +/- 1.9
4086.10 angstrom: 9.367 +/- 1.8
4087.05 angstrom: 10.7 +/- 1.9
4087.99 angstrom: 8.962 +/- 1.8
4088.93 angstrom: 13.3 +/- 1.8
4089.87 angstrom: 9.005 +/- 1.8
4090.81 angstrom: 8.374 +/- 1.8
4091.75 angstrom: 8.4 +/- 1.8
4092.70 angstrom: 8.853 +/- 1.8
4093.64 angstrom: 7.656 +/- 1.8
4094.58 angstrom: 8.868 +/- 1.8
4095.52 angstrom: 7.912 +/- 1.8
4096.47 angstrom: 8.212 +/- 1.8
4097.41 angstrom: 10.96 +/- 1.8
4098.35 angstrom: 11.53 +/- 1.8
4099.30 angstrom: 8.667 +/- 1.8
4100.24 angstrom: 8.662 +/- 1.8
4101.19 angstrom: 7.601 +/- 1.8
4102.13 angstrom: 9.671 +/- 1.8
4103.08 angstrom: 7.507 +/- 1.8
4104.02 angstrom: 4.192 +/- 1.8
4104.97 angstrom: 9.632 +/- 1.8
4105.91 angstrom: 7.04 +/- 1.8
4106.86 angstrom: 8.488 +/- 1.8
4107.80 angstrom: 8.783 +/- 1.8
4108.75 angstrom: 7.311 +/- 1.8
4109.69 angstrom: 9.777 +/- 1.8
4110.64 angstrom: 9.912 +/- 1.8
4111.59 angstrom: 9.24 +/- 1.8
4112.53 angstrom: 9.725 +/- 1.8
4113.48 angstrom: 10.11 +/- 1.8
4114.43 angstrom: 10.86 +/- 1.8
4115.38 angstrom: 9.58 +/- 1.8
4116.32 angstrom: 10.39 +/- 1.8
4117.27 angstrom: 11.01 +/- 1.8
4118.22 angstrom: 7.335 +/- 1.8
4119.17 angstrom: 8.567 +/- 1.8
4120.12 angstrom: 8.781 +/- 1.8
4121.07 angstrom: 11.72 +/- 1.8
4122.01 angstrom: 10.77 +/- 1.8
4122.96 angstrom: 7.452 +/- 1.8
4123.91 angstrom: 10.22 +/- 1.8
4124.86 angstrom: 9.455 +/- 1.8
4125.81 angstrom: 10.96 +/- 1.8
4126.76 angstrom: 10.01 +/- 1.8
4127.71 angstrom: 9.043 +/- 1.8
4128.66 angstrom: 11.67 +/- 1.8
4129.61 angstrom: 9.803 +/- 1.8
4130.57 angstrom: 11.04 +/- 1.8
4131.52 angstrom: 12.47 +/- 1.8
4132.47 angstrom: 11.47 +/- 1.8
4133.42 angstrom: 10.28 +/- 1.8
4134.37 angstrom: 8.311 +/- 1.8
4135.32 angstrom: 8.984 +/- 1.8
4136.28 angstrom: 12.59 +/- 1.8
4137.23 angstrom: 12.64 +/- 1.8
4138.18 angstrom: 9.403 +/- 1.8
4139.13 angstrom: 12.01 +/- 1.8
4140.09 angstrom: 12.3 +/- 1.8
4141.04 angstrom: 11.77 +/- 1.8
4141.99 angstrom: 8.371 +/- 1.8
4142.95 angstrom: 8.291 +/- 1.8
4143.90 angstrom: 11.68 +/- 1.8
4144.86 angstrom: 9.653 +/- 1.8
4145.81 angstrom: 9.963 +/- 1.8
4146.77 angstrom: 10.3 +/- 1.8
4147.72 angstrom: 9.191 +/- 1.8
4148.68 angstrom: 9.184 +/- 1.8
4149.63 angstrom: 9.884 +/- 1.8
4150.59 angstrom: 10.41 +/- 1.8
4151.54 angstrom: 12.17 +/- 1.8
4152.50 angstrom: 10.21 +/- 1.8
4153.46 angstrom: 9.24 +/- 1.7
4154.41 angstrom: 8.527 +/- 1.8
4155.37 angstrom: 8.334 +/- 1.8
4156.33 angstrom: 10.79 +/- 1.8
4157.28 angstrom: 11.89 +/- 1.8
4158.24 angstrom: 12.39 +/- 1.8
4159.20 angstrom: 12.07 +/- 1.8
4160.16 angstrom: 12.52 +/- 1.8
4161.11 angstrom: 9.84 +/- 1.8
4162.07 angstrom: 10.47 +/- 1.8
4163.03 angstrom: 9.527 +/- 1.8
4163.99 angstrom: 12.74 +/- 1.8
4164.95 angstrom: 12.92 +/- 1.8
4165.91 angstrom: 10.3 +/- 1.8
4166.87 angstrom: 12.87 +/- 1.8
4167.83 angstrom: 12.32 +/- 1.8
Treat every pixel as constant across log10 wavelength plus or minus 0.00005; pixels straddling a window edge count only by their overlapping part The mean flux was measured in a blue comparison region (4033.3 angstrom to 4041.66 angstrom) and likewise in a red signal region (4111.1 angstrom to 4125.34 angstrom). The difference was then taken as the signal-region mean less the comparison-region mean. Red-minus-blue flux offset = -1.15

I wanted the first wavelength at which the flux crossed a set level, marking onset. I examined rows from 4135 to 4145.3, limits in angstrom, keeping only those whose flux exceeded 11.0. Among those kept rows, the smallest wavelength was 4136.28 angstrom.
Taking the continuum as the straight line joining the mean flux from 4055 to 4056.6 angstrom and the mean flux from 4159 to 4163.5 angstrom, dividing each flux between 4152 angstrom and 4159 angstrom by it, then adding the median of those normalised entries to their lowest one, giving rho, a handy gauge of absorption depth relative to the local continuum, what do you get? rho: 1.73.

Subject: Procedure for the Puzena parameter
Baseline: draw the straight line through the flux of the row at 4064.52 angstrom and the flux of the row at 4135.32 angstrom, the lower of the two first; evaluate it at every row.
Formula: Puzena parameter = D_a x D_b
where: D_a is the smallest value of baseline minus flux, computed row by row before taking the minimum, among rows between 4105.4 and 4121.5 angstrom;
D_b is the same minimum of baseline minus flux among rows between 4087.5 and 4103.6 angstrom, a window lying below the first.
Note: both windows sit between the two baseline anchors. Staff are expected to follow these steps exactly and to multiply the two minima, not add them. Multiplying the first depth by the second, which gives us 5.8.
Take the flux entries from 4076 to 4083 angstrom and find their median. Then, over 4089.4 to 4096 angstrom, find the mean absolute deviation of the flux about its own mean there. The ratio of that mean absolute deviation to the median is 0.034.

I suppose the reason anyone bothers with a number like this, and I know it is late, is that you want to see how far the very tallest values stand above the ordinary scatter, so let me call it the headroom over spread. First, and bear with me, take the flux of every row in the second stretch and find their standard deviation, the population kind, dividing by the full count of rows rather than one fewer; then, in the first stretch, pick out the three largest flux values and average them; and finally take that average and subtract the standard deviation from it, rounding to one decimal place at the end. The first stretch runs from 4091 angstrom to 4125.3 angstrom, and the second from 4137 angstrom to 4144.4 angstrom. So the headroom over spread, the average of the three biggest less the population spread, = 9.7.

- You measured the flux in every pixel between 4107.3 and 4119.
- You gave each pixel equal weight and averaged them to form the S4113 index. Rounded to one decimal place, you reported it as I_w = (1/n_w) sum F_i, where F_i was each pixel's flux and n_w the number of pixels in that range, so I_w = 9.5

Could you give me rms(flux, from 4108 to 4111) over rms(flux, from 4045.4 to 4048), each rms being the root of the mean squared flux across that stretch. 0.84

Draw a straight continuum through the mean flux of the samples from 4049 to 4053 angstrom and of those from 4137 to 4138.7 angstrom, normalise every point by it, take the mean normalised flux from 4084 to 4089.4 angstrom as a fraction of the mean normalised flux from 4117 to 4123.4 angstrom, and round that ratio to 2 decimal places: 1.10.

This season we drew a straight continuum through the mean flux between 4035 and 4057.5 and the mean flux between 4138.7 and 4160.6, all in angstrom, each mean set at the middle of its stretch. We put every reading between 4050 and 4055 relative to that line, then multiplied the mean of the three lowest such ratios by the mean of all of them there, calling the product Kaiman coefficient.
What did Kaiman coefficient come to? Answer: 0.74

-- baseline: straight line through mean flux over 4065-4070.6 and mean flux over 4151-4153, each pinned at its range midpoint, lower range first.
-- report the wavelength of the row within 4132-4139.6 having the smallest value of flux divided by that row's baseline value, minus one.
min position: 4134.37 angstrom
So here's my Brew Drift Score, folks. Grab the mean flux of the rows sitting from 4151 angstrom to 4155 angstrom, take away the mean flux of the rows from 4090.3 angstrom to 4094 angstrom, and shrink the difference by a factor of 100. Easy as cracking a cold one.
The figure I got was 0.017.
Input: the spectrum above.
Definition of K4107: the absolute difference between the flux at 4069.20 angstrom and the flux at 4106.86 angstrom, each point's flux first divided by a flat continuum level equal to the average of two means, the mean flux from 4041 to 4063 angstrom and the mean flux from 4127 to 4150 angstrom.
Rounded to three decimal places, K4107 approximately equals 0.223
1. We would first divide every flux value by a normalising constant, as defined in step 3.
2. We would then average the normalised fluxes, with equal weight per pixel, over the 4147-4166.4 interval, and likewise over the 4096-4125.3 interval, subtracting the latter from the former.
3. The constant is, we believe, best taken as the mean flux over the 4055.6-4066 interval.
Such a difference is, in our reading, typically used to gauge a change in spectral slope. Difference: 0.15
